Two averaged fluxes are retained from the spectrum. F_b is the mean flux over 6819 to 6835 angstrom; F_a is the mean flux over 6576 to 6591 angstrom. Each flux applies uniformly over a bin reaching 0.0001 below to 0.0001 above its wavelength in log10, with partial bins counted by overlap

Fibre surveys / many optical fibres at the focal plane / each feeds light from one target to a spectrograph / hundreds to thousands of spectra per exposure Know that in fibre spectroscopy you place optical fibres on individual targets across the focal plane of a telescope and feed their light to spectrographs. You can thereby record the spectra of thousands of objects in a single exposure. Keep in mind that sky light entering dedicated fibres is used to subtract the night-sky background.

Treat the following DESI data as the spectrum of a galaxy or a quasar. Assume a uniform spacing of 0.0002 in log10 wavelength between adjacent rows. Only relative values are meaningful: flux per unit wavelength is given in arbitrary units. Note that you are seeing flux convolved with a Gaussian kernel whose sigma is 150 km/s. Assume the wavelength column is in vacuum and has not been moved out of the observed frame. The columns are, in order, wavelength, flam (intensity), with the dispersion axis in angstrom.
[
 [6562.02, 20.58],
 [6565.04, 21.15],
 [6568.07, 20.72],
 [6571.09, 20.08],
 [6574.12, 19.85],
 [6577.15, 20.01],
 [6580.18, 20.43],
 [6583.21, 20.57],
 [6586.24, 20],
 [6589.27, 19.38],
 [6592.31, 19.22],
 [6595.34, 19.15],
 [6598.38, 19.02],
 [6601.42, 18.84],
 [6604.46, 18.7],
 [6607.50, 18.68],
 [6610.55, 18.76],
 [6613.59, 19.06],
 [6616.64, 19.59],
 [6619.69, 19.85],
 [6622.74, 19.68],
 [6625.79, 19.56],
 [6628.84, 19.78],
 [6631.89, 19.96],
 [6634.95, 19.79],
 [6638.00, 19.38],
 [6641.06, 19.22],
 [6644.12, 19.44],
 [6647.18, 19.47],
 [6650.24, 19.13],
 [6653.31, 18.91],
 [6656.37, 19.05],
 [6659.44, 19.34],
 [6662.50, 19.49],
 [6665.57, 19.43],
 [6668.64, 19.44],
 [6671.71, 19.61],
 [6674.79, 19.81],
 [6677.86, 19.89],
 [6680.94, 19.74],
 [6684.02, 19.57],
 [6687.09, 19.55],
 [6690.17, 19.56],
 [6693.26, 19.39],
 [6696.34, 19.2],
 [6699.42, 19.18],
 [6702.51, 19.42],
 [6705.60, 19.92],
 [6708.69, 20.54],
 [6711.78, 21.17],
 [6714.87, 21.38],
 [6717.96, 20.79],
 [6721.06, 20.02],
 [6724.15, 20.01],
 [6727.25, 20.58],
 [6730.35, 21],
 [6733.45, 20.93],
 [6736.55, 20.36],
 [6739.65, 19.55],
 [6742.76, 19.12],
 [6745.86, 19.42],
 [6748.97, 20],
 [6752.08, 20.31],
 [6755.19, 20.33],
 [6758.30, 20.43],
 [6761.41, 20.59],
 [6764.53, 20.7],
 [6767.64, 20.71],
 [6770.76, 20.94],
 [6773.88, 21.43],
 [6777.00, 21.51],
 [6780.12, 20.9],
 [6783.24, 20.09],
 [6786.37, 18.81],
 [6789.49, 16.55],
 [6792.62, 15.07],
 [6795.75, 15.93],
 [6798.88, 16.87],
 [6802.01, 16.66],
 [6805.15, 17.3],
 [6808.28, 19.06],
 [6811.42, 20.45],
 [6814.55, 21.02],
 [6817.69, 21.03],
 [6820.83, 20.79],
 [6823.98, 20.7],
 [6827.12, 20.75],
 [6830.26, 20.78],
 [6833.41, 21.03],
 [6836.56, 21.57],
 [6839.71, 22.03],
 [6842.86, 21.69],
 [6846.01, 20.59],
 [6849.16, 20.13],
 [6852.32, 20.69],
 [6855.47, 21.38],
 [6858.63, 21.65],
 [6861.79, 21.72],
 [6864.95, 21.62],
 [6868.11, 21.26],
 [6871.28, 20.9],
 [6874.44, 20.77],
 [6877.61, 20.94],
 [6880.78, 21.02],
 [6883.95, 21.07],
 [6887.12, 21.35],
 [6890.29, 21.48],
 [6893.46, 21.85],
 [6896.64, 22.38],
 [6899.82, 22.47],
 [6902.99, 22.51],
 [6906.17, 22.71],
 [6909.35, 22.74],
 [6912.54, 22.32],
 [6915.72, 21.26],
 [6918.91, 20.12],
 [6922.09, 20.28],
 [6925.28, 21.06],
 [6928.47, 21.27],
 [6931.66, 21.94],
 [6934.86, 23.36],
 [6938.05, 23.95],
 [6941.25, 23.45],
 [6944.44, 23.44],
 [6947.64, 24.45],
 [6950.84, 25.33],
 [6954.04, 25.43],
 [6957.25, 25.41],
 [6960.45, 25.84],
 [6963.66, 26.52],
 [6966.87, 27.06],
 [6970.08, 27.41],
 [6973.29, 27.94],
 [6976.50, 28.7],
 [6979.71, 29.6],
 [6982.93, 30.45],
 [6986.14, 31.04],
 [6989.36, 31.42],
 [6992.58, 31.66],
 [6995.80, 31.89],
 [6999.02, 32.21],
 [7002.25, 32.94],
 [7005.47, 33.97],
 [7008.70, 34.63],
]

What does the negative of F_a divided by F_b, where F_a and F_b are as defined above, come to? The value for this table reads -0.96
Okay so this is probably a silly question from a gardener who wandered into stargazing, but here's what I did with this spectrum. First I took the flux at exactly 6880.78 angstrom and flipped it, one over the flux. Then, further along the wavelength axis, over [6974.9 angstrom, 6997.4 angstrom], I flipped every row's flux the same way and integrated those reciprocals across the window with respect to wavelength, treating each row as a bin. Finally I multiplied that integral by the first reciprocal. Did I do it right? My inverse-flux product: 0.035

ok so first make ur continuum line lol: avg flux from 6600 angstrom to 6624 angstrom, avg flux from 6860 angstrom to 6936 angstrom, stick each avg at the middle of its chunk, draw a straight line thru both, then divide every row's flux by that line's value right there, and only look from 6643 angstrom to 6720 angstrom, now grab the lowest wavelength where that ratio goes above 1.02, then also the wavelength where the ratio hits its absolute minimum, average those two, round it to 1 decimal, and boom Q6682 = 6704.1 angstrom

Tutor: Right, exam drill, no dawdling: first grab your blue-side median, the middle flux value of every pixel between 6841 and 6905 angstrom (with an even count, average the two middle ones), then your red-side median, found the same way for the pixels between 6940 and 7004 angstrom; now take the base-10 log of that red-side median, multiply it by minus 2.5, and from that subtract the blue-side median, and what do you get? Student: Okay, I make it -25.0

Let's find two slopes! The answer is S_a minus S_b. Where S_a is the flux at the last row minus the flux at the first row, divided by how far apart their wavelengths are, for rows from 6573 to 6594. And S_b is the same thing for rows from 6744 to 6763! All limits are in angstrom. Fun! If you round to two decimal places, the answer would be -0.11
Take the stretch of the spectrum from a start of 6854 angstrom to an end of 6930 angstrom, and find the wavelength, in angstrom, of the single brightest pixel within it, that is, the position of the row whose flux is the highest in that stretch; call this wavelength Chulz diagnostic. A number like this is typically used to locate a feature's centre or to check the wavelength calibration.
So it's 6909.35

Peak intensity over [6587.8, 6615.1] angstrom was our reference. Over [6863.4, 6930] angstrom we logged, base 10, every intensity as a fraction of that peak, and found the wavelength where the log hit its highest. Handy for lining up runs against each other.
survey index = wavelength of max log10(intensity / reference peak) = 6909.35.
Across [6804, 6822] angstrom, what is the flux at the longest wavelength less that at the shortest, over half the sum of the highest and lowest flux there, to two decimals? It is 0.18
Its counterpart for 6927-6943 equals 0.10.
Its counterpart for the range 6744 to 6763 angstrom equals 0.06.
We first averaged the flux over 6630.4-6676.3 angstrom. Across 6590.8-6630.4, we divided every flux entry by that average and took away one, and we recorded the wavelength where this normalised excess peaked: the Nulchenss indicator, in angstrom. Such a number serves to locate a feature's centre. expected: 6619.69 angstrom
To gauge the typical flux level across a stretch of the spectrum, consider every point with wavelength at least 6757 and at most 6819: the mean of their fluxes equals 19.3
